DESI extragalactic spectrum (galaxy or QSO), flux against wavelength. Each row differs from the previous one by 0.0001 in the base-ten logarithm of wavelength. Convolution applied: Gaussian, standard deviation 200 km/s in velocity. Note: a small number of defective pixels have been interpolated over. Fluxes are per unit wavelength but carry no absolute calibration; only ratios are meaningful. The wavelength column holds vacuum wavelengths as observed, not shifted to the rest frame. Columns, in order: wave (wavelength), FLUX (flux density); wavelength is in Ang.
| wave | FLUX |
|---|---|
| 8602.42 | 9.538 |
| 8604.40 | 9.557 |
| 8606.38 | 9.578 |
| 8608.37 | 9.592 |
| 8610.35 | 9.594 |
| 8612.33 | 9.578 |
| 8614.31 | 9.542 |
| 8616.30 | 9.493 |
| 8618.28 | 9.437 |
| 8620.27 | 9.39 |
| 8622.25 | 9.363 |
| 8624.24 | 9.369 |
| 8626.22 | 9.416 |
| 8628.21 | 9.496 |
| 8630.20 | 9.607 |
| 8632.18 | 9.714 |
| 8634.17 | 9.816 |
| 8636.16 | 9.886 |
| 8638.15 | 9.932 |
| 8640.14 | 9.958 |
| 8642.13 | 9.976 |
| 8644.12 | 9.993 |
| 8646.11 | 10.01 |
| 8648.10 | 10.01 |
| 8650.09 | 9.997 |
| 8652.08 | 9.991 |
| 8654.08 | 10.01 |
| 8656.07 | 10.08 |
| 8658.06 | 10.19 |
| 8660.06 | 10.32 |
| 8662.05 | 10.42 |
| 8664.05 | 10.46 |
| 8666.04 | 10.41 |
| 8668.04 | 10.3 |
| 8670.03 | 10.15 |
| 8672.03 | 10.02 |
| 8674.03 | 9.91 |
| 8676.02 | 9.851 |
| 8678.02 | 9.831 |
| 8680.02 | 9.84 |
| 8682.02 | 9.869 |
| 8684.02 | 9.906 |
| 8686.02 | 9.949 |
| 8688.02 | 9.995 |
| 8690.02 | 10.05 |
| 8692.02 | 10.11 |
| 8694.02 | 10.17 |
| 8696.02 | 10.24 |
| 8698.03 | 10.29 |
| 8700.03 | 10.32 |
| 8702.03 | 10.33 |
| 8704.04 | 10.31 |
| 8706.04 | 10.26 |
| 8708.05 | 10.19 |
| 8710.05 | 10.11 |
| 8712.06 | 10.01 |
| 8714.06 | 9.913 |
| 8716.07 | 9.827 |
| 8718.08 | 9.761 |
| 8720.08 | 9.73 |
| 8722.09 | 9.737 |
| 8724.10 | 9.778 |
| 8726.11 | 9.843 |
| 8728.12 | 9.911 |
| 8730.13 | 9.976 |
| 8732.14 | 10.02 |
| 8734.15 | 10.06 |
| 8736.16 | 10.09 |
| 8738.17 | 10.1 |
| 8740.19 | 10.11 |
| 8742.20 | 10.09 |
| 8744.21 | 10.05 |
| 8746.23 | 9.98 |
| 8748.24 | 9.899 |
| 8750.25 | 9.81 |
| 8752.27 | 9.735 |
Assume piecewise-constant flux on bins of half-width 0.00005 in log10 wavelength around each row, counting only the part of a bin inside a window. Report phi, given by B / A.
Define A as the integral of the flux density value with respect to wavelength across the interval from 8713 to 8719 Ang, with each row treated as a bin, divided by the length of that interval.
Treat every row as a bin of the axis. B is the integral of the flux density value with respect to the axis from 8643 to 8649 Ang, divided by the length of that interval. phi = 1.02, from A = 9.8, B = 10.0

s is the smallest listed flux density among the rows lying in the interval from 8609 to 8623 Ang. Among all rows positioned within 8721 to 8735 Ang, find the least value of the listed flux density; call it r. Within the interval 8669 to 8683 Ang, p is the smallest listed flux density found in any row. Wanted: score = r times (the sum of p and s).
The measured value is 187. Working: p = 9.831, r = 9.737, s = 9.363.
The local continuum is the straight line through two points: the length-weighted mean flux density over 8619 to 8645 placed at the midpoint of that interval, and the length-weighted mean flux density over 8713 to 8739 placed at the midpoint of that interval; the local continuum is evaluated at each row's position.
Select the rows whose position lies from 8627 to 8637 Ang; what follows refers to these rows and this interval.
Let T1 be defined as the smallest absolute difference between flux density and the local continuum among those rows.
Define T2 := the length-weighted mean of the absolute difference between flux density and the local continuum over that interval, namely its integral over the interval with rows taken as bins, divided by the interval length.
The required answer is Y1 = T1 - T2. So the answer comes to -0.09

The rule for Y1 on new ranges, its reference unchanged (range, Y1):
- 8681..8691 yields -0.07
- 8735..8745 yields -0.05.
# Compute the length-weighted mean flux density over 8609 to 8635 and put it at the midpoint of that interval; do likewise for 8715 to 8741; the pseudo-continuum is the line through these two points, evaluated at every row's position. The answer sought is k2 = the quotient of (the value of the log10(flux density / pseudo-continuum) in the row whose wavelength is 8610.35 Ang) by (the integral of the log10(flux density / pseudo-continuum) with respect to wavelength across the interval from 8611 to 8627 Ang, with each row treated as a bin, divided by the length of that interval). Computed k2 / -2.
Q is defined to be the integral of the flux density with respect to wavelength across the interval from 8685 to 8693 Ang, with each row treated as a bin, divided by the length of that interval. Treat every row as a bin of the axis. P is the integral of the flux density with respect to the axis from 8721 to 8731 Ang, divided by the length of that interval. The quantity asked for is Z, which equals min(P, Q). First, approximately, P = 9.8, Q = 10.0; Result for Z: 9.8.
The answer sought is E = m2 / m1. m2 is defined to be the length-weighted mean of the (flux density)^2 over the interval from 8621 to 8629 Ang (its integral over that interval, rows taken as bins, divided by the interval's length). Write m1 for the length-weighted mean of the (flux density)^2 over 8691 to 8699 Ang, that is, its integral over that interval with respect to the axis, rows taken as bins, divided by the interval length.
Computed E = 0.85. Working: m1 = 104.0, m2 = 89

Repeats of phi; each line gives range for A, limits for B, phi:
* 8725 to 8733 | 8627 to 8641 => 0.98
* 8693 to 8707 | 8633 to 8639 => 0.96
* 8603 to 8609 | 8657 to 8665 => 1.08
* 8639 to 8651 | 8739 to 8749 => 1.00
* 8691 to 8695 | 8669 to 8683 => 0.98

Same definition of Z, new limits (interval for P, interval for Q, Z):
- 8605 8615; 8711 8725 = 9.6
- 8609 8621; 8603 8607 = 9.5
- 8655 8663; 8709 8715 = 10.0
